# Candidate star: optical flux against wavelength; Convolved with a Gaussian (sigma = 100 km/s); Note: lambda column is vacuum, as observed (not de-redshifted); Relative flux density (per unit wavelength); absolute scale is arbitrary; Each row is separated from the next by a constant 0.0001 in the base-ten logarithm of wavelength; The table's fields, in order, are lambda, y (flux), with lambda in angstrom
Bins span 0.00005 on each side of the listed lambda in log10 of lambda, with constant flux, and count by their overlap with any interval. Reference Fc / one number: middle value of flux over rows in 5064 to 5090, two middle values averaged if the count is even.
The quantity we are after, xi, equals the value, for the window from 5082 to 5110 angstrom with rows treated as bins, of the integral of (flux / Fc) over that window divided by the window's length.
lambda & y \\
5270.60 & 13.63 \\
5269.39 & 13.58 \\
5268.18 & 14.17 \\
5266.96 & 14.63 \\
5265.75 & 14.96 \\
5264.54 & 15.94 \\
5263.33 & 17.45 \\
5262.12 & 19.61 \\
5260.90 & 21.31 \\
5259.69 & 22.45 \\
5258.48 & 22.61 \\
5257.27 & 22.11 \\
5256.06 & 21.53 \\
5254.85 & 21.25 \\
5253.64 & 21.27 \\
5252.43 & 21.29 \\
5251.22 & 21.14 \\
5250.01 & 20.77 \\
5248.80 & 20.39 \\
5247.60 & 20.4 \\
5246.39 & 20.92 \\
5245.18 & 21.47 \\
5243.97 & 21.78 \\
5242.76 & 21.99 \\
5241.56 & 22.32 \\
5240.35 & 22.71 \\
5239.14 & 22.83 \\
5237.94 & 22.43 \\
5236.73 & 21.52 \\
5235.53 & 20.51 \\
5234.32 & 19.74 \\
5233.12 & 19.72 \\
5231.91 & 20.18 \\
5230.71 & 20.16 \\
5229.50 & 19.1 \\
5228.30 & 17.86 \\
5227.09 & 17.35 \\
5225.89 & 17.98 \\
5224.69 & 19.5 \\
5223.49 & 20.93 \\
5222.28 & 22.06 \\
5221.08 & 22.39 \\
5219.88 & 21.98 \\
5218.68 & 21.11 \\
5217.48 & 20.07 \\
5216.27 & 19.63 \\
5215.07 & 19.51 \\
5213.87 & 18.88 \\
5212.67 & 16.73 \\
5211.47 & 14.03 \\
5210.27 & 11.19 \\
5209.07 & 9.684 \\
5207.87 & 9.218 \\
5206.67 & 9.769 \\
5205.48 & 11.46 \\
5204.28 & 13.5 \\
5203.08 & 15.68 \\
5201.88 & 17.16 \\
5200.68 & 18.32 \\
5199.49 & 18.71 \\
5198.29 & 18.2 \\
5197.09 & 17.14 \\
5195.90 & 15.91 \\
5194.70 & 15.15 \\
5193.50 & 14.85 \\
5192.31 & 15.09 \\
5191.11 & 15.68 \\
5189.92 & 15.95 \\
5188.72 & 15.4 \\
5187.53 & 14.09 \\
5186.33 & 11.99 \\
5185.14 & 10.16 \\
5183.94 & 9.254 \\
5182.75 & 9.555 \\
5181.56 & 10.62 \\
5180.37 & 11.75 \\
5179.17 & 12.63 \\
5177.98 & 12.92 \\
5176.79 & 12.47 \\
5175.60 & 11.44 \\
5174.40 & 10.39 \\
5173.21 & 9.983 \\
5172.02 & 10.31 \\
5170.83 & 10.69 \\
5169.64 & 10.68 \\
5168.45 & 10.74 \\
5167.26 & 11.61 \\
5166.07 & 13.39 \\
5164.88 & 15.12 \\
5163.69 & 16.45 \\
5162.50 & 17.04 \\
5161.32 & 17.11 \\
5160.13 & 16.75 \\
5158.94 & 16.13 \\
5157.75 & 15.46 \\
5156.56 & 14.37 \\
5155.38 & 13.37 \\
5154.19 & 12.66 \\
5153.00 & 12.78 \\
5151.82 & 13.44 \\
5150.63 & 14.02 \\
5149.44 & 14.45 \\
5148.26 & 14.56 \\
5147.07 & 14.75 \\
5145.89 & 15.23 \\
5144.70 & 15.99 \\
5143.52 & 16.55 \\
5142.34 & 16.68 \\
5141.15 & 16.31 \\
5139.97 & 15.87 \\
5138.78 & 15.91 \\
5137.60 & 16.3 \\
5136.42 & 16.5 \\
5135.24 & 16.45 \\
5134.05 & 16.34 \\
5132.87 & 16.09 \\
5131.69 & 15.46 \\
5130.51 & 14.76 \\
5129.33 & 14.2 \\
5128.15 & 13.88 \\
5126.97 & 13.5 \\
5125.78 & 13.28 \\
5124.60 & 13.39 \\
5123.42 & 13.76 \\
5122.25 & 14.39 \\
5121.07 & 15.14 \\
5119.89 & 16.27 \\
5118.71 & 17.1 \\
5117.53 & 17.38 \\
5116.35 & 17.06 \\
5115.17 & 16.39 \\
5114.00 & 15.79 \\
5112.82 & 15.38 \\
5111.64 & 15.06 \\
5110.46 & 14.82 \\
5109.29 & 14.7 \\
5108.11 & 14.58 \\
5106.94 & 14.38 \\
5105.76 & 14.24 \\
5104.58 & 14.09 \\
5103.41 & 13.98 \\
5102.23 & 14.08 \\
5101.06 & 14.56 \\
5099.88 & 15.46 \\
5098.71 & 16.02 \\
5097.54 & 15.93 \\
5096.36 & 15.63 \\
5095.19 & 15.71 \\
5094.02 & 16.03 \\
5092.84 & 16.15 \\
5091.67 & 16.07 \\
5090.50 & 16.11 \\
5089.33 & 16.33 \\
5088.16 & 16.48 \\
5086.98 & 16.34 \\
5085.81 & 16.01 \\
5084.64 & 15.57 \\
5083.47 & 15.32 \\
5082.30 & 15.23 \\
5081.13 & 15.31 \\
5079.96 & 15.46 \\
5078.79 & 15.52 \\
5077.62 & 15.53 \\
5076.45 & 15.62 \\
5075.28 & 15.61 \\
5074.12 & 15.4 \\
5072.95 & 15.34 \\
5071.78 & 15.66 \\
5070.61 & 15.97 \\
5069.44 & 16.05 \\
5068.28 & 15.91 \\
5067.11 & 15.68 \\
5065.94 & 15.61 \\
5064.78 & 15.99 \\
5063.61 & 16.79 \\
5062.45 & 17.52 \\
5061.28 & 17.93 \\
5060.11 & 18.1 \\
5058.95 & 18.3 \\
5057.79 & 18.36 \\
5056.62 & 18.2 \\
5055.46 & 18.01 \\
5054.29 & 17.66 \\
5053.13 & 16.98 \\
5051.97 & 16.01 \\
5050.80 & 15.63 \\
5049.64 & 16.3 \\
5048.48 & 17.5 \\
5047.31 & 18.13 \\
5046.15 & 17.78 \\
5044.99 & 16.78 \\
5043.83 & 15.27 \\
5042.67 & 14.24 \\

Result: 0.98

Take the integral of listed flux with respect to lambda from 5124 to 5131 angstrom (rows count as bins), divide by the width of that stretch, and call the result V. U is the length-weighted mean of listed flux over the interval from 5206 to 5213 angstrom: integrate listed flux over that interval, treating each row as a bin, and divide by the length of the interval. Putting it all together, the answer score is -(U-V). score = 2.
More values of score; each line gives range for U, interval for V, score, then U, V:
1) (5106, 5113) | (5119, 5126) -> 0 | 15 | 14.6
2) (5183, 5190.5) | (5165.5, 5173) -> -1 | 13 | 11.2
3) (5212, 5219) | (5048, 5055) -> -2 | 19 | 16.7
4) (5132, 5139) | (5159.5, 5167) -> 0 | 16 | 15.8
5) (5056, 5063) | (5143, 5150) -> -3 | 18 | 15.3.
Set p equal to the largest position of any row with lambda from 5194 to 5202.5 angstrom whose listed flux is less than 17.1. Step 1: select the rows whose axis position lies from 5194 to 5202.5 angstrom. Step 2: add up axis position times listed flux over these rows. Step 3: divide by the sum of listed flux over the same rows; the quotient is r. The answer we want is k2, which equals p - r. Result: -2.5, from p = 5195.90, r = 5198.4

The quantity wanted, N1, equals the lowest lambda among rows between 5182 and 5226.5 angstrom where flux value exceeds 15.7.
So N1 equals 5189.92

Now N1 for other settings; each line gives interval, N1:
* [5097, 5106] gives 5097.54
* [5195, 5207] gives 5195.90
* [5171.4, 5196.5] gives 5189.92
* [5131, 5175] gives 5132.87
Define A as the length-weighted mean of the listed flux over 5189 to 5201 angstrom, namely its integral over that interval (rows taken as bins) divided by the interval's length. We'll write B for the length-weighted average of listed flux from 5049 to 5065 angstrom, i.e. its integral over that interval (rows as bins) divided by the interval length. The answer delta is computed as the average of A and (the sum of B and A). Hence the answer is 25.1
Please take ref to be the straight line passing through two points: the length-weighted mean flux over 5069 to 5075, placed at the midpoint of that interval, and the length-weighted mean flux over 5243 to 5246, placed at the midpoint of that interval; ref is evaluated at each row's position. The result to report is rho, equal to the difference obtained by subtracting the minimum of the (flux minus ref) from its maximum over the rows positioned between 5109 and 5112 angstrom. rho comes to 0.28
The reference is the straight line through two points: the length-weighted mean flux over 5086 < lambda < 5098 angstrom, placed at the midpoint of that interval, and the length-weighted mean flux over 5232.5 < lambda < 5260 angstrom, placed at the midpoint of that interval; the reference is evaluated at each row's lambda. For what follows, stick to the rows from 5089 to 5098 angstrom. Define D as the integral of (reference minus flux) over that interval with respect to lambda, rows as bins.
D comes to 1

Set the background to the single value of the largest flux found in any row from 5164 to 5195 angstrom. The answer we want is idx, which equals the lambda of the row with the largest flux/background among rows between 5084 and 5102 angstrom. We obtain 5088.16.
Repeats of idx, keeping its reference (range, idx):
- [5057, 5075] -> 5057.79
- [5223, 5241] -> 5239.14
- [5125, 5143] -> 5142.34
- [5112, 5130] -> 5117.53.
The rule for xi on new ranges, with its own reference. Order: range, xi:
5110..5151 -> 0.99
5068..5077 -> 1.01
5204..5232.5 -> 1.11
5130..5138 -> 1.02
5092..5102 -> 1.00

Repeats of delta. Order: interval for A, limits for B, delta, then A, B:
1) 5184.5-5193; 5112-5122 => 22.1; 14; 16.2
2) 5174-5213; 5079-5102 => 21.4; 14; 15.7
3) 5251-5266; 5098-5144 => 28.0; 20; 15.3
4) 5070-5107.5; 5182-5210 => 22.4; 15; 13.9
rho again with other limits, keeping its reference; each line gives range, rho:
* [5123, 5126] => 0.56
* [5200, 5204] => 2.72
